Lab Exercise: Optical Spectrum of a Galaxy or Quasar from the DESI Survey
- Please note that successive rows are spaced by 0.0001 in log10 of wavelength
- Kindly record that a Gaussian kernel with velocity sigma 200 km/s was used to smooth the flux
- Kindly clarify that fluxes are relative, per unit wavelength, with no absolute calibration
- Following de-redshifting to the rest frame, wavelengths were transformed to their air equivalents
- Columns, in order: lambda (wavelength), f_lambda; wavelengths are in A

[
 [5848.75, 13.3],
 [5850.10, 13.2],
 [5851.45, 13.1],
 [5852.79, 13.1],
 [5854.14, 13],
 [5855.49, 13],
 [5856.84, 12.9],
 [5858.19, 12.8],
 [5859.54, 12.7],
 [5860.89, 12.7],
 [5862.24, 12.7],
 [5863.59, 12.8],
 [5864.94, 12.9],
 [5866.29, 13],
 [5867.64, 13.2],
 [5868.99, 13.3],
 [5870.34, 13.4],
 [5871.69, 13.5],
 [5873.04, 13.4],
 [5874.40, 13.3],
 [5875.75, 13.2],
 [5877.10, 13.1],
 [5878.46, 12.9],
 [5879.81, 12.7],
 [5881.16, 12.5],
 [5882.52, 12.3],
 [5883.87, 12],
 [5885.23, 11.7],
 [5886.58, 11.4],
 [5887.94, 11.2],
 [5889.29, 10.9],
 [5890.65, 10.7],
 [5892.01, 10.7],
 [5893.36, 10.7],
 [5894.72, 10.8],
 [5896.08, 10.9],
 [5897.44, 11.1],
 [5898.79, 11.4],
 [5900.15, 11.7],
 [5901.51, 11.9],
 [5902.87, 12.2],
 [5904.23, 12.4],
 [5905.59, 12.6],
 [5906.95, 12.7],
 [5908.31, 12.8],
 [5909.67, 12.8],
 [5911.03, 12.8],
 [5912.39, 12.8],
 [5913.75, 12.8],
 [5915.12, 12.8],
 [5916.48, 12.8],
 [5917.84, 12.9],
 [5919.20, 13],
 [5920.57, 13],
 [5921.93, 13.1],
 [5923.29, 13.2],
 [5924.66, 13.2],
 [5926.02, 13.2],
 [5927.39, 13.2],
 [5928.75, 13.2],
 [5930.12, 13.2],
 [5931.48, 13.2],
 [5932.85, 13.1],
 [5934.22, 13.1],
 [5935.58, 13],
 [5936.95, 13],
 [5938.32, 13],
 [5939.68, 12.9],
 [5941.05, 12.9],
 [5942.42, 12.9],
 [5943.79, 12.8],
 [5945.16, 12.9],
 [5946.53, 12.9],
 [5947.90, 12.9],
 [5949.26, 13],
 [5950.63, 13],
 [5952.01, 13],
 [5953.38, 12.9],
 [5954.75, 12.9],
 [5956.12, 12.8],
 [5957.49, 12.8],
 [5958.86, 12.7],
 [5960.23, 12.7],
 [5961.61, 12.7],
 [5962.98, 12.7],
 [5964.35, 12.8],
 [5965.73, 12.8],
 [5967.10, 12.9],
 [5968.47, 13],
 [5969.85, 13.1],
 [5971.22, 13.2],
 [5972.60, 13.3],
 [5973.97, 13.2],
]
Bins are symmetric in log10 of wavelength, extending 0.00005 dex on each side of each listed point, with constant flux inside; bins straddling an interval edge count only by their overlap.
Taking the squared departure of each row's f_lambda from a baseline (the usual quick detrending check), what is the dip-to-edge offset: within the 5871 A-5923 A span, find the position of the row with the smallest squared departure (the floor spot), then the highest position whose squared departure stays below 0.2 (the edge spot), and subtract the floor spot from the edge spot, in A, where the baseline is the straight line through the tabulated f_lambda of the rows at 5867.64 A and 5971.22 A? 46.2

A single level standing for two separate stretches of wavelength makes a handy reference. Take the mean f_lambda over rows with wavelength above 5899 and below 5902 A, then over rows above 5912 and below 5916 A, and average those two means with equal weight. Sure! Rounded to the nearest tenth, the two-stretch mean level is 12.3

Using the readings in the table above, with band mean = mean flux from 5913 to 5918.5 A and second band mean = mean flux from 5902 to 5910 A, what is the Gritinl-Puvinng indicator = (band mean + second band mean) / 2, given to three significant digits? 12.7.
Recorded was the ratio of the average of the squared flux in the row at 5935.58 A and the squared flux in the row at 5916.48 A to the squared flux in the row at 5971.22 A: 0.96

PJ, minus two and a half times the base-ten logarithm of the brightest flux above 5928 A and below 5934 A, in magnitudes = -2.80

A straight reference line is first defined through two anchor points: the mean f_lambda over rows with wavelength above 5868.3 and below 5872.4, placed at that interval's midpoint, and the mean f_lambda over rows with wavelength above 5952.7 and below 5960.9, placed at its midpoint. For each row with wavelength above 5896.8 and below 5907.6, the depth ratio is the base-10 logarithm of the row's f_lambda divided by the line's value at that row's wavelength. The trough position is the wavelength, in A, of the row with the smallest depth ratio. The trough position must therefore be 5897.44 A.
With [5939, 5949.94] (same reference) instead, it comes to 5943.79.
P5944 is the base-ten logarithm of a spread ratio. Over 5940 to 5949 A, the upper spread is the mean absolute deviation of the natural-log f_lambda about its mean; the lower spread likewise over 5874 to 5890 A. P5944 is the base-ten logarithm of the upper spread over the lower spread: -1.4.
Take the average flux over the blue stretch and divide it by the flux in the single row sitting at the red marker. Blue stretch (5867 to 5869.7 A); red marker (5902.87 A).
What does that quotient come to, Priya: 1.09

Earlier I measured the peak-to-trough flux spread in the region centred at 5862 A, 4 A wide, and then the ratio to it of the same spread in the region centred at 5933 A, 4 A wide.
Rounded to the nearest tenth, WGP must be 1.0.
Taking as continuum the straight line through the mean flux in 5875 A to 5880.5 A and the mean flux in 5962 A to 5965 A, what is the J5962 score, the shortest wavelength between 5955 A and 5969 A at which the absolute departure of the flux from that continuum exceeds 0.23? 5968.47 A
